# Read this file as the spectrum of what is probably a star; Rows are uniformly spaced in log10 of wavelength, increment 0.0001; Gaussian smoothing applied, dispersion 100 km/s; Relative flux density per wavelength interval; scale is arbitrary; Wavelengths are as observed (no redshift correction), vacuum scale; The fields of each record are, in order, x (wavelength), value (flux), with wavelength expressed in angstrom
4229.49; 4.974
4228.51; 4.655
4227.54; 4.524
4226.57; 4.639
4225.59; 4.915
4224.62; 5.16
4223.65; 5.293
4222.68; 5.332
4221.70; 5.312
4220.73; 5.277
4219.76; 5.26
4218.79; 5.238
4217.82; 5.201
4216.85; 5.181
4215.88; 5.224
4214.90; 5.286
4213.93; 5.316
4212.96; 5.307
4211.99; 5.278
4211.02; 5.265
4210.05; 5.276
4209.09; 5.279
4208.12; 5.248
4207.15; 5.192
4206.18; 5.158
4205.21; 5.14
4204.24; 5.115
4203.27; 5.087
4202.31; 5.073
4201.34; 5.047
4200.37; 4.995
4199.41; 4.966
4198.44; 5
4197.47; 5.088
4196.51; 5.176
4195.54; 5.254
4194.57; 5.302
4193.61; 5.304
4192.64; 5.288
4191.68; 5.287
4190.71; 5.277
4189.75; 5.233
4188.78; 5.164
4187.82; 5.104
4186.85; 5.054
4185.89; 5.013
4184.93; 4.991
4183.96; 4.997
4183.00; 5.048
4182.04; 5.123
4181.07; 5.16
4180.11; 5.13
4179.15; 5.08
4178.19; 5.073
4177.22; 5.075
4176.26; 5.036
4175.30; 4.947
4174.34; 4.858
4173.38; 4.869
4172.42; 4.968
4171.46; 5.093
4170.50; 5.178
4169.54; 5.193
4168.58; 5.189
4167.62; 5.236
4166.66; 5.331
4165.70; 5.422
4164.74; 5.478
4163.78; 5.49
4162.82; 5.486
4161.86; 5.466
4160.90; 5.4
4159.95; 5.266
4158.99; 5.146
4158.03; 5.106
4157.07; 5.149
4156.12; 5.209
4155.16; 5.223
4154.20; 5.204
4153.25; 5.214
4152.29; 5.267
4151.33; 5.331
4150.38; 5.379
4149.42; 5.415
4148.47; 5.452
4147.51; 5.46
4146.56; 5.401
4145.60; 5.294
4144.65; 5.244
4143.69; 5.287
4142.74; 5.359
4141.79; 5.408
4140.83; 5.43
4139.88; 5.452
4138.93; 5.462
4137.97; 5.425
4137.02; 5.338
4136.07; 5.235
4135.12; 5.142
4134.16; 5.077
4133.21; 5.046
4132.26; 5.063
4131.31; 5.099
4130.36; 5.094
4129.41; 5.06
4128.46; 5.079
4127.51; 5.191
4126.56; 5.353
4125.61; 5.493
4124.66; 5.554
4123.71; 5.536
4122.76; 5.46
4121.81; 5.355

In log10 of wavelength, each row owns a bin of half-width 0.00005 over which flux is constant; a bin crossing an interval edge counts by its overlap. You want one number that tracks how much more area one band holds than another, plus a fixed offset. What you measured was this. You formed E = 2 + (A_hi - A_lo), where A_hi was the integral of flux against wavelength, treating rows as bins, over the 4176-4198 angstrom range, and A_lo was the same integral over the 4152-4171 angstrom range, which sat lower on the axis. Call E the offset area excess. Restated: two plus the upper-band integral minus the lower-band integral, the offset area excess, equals 15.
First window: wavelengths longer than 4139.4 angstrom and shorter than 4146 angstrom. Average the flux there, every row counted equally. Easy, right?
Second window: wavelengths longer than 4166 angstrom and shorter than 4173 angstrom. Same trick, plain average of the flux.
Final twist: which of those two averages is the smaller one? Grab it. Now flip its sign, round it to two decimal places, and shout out -5.17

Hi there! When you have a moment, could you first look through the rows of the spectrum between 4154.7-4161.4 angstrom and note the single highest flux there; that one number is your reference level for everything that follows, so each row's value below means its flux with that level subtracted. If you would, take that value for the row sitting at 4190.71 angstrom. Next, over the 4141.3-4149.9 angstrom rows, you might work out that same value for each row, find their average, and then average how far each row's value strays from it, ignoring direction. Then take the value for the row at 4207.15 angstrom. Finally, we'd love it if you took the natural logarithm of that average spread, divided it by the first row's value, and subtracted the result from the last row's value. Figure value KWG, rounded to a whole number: -22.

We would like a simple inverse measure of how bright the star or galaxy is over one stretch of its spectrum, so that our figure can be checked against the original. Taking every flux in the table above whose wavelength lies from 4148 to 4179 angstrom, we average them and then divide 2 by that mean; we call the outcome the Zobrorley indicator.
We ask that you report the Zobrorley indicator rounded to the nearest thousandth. 0.383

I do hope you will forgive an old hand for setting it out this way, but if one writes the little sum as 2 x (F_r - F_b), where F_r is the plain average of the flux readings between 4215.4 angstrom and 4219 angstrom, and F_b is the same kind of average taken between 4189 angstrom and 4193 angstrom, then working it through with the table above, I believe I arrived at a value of -0.1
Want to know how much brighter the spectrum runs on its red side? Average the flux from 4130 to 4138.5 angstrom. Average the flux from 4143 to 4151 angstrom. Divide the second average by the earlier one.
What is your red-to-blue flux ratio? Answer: 1.04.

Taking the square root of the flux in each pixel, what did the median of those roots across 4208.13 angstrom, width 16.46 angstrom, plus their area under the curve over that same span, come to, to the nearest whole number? 40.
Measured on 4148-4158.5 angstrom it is 26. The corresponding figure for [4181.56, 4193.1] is 28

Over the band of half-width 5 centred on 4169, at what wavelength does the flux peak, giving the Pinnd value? 4164.74 angstrom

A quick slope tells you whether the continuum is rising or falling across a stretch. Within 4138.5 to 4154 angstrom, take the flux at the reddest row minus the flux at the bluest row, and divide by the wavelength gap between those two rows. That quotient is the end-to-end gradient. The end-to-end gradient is -0.017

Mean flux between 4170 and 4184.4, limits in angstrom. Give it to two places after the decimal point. 5.04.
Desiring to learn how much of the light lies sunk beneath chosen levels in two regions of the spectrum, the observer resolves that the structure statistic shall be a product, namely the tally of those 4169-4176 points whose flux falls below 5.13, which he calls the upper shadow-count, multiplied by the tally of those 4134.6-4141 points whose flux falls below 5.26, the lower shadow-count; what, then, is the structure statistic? 10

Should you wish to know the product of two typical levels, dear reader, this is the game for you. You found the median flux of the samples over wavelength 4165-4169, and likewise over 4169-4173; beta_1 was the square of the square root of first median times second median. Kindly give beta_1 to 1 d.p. 27.1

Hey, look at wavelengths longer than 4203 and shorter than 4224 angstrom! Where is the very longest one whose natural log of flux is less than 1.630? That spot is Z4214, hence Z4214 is 4203.27 angstrom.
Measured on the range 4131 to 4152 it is 4134.16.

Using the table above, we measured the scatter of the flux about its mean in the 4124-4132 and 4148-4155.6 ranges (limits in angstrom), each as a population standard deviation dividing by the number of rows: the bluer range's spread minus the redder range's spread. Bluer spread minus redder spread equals 0.10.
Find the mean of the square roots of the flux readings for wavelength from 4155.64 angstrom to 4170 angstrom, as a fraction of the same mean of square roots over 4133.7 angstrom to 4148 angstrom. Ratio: 1.00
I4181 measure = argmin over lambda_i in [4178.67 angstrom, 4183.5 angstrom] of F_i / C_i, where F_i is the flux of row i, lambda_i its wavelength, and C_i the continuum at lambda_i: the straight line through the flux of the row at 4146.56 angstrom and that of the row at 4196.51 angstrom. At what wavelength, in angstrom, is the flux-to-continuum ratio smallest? 4183.00 angstrom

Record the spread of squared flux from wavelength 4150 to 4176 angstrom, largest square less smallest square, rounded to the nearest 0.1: 6.5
